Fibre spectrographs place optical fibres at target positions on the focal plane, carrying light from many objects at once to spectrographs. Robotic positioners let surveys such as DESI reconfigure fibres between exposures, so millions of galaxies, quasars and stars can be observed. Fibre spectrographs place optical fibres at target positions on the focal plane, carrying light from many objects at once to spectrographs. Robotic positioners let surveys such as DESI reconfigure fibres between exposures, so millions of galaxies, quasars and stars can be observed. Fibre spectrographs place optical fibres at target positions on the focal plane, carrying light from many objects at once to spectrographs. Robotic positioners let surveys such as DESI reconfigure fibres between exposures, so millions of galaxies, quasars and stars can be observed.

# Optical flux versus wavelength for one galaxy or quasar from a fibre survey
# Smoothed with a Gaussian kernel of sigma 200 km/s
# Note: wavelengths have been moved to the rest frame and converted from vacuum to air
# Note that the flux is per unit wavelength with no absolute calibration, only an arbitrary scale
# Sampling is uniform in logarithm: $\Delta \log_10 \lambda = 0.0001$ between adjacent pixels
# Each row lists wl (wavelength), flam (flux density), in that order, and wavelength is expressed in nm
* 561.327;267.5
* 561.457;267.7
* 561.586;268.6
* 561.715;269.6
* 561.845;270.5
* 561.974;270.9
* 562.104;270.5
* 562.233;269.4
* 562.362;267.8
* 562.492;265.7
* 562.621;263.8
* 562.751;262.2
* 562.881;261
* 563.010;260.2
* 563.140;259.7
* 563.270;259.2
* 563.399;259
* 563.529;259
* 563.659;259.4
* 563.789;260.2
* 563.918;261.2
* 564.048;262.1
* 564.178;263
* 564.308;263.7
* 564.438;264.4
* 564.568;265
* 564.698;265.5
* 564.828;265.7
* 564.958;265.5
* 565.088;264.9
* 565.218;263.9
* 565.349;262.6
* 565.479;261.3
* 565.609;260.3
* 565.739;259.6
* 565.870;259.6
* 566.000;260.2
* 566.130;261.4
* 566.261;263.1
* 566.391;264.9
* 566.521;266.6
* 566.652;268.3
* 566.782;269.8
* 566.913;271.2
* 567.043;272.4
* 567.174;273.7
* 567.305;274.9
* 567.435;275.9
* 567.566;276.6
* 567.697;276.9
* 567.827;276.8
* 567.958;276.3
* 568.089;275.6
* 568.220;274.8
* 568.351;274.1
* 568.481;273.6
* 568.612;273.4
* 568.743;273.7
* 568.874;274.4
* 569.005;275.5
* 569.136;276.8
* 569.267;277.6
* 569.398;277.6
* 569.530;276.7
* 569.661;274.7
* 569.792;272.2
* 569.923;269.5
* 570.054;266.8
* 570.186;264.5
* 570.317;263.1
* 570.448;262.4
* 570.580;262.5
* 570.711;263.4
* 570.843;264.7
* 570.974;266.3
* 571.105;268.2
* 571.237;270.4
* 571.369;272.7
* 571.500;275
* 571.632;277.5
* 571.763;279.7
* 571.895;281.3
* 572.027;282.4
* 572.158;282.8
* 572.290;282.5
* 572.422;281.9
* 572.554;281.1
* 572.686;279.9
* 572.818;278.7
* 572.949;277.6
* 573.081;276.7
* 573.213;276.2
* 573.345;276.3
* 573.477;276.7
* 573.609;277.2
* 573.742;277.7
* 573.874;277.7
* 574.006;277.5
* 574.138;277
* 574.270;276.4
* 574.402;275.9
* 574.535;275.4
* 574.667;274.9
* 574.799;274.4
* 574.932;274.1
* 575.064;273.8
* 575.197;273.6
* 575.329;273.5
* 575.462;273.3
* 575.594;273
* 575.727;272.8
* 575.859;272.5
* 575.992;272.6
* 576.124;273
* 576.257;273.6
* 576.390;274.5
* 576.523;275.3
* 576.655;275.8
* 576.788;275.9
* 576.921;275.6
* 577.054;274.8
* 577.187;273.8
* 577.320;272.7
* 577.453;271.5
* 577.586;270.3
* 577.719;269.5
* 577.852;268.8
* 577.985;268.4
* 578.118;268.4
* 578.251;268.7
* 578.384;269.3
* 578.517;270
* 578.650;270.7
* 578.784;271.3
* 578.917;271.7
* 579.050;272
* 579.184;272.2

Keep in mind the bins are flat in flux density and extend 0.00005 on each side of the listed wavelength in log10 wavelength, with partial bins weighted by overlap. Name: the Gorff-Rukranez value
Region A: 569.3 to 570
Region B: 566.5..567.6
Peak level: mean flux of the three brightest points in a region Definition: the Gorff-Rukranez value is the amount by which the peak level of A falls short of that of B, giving -1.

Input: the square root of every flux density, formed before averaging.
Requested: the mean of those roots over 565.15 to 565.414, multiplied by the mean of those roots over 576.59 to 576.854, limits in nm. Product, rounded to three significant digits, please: 269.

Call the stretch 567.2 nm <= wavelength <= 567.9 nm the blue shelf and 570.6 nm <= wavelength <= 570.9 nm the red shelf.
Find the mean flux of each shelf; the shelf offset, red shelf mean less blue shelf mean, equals -12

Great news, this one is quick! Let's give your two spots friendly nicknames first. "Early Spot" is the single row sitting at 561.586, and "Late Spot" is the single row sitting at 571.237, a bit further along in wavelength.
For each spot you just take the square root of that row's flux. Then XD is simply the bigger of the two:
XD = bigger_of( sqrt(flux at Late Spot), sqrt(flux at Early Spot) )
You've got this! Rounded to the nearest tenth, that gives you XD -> 16.4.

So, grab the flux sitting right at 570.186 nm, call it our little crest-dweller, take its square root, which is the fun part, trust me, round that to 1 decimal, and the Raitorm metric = 16.3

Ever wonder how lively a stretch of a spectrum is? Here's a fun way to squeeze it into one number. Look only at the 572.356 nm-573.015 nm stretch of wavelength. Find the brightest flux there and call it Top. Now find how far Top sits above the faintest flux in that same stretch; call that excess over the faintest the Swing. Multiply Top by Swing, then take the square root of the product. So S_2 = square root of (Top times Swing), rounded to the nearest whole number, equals 35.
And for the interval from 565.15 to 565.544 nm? 26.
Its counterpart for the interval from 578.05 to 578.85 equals 28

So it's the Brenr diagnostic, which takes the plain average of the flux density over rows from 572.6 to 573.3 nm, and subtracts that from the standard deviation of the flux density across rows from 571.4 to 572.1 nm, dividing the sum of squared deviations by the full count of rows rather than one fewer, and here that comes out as -275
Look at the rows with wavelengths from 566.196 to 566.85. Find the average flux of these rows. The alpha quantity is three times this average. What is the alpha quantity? 800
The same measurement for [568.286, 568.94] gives 822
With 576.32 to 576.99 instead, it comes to 826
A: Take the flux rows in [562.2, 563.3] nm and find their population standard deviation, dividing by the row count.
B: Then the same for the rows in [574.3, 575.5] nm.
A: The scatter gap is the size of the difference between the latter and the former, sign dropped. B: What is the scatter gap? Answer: 2.6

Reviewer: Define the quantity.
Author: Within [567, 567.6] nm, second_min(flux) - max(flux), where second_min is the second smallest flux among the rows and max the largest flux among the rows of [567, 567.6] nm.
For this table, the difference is -2.9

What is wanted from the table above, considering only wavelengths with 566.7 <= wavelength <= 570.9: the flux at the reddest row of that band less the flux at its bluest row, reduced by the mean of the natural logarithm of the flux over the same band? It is -10.7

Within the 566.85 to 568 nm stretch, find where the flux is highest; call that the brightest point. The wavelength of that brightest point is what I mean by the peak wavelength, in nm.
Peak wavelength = 567.697 nm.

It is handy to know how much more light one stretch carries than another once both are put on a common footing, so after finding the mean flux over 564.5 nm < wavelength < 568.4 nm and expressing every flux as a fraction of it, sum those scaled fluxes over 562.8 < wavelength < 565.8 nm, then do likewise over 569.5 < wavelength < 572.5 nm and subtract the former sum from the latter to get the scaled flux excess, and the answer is 0.9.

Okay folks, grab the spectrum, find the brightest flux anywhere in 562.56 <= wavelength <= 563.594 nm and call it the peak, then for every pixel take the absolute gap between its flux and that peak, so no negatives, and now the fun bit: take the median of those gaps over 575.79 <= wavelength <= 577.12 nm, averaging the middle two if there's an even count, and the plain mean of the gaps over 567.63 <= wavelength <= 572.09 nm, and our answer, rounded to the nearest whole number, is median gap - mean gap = 2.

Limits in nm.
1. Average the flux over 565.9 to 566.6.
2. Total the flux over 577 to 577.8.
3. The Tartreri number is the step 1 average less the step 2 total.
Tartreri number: -1369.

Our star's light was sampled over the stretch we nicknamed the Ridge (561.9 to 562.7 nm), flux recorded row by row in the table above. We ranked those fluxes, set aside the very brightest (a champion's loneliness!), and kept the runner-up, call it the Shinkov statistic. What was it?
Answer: 270.5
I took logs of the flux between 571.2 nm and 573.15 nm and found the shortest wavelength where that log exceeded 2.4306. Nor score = 571.237 nm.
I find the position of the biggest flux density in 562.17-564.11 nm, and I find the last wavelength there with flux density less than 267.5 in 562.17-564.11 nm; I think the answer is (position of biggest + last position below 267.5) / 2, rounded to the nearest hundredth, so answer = 563.14 nm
